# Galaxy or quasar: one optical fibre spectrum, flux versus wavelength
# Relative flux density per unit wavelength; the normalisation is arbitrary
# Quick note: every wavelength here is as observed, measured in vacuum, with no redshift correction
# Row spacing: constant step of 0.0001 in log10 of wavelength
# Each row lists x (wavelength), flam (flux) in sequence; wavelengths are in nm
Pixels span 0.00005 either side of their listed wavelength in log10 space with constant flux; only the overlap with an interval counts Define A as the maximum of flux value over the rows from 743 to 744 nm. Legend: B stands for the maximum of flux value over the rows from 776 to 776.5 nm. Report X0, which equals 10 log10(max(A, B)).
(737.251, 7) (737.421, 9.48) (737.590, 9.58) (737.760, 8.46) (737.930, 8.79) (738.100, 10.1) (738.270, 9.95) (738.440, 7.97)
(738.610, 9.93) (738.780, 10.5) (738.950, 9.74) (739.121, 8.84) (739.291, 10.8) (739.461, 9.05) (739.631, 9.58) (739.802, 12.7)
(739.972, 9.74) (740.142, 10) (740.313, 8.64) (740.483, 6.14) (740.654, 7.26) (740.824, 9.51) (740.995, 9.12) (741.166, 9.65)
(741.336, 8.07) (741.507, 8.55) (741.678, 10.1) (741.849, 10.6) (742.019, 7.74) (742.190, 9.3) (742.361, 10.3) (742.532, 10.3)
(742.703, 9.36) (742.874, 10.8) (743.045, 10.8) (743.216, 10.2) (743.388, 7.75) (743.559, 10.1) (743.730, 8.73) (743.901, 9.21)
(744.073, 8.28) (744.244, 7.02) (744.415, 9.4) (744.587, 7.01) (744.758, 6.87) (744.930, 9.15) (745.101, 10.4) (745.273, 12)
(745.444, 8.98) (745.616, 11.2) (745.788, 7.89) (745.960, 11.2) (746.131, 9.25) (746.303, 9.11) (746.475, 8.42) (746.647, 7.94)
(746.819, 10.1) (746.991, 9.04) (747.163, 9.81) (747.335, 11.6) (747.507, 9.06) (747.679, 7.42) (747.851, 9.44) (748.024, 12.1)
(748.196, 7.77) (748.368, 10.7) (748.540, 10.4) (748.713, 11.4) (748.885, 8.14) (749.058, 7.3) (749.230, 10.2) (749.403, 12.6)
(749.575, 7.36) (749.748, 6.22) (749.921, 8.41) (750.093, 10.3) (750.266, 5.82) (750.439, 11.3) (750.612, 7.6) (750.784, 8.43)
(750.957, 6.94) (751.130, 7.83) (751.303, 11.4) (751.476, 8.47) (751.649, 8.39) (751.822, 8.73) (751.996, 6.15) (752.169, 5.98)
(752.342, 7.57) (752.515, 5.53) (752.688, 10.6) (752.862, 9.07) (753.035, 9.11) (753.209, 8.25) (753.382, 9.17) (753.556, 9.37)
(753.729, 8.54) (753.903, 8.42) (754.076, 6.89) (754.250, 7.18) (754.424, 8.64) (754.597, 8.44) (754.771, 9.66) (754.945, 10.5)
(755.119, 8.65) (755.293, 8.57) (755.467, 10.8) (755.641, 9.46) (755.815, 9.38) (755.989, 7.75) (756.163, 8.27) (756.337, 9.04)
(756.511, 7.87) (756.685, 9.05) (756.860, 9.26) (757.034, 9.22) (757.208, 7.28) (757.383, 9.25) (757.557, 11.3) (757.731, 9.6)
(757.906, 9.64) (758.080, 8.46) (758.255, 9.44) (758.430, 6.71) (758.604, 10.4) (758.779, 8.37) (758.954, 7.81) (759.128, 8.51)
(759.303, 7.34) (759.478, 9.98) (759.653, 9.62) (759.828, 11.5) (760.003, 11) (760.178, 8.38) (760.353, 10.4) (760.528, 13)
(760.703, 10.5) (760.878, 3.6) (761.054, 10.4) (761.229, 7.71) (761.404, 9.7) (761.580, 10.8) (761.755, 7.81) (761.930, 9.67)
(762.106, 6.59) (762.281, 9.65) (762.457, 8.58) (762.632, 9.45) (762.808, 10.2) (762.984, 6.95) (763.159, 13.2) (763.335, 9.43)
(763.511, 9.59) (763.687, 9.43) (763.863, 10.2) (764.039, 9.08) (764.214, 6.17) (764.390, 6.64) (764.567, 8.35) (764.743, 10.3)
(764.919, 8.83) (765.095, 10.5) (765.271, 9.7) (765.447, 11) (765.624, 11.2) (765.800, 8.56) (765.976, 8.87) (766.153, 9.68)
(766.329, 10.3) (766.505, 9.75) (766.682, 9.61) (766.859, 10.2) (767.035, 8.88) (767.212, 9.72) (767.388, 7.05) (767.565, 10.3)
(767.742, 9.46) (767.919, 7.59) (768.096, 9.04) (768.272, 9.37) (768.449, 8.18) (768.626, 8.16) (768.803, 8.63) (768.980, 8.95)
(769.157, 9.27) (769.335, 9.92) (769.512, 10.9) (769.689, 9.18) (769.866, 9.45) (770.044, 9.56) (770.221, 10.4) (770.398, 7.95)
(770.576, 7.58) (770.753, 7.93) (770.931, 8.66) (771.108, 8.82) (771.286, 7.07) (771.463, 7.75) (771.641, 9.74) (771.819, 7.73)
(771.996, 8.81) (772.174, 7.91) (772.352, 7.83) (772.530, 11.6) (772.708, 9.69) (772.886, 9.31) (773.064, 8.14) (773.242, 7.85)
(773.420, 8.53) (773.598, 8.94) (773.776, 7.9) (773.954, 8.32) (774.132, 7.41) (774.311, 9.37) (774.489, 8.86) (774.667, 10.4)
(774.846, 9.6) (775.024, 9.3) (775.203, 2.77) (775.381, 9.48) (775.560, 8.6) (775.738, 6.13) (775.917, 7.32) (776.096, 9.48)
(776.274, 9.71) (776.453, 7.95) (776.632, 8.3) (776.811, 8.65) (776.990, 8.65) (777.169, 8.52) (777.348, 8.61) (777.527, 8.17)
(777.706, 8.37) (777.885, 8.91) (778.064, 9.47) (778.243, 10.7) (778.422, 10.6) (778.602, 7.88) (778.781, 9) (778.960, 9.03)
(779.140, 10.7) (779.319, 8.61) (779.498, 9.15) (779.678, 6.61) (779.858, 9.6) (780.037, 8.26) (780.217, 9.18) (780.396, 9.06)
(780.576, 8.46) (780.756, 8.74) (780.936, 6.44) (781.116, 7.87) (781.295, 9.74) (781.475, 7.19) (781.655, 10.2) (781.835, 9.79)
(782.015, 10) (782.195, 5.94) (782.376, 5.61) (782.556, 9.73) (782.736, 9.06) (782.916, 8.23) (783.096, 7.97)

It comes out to 10.3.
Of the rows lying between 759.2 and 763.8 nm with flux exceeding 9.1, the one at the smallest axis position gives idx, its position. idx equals 759.478 nm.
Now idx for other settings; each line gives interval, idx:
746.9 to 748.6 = 747.163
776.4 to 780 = 778.064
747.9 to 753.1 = 748.024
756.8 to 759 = 756.860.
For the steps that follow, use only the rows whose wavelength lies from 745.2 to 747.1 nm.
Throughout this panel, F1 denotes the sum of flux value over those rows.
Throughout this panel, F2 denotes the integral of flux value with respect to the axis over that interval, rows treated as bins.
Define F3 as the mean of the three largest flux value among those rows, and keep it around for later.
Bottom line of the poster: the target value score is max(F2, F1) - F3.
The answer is 94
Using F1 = 105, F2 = 18.1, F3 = 11.5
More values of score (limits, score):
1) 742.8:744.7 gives 89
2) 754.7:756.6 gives 90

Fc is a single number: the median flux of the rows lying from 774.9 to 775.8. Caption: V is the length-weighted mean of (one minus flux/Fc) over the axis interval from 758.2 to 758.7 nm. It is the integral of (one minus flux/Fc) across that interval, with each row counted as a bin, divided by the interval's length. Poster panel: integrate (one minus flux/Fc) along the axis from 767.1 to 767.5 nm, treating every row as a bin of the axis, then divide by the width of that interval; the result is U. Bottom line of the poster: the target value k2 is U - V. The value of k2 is 0.032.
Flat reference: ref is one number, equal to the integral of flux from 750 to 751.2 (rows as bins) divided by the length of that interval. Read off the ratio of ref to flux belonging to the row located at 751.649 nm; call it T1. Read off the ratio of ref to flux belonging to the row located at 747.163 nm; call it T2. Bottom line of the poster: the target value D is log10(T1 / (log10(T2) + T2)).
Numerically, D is 0.11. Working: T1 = 0.99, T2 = 0.85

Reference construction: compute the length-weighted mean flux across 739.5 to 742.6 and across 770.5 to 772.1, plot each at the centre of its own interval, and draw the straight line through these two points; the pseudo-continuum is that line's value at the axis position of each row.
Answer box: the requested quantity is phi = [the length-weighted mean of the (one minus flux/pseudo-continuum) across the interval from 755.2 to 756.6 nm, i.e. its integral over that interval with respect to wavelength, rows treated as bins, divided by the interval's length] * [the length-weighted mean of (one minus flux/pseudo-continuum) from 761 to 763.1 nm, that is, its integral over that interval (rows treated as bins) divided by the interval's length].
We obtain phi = 0.0007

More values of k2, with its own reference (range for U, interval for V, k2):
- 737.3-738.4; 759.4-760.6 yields 0.148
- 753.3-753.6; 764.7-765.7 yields 0.115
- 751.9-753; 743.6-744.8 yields 0.072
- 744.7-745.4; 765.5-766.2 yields -0.004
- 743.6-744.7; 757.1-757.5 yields 0.027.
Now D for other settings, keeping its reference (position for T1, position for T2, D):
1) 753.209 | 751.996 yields -0.17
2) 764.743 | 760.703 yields 0.07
